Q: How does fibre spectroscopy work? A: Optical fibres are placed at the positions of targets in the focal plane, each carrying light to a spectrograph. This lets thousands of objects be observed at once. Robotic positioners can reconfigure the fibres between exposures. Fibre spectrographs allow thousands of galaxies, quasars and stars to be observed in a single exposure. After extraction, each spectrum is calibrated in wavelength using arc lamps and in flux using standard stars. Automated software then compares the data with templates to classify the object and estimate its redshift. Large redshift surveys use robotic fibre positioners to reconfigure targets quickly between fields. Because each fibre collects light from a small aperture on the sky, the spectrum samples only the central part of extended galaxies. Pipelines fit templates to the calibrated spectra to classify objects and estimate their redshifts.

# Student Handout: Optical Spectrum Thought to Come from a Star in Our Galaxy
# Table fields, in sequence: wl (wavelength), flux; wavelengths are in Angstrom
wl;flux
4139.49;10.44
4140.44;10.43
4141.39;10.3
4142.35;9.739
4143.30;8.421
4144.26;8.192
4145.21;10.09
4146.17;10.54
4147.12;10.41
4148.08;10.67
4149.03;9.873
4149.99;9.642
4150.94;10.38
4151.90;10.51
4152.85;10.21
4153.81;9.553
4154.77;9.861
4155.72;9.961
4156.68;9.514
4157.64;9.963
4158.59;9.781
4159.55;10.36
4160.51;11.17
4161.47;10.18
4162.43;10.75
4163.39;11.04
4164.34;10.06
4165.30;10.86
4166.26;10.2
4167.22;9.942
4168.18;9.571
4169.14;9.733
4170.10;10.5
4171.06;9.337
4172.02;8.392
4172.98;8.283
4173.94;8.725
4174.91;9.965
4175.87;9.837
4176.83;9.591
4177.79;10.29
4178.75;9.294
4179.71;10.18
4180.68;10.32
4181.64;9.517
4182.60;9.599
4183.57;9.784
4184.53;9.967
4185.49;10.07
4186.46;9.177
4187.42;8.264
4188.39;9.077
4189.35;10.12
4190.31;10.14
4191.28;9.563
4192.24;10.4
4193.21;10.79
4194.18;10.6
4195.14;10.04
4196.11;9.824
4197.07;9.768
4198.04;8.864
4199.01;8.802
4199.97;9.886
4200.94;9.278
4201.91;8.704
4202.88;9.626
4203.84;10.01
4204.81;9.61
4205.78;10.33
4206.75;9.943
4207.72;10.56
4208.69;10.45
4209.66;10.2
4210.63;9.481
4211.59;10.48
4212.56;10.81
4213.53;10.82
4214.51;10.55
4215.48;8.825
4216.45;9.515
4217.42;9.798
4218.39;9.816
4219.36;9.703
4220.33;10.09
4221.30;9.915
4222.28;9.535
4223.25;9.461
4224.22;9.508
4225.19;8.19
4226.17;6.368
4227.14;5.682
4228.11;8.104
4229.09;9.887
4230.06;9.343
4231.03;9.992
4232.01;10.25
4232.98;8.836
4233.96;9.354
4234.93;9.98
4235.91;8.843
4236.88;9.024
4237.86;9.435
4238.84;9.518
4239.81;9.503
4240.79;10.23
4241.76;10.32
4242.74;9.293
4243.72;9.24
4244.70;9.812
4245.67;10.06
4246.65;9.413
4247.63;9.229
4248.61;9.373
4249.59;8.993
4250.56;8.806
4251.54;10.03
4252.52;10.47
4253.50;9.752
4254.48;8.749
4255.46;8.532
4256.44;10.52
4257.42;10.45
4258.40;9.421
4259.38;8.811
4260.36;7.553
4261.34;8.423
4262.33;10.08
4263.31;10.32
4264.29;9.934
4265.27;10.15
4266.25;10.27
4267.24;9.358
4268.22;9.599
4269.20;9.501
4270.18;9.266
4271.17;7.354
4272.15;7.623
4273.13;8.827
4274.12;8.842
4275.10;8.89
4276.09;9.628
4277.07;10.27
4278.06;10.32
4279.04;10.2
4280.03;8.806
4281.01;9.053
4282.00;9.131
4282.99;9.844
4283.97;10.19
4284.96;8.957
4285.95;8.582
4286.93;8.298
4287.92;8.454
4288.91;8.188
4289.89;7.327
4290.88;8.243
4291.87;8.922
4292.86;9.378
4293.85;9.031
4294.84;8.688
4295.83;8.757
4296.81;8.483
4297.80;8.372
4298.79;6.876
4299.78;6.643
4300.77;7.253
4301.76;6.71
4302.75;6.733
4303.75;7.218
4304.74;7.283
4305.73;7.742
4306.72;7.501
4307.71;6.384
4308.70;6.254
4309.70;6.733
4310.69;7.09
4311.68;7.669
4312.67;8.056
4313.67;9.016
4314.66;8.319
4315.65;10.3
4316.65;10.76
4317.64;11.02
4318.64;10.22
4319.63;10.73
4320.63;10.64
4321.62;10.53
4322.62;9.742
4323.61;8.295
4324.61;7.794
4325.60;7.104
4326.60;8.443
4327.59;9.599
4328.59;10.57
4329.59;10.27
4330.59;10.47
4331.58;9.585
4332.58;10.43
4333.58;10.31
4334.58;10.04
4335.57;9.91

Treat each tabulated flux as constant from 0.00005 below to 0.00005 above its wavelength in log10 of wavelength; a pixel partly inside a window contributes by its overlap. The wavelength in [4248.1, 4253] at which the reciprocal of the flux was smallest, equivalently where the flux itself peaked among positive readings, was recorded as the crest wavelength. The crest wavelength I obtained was 4252.52 Angstrom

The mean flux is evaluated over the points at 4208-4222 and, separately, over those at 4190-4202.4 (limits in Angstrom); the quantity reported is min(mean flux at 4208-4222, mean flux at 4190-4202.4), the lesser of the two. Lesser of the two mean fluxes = 9.7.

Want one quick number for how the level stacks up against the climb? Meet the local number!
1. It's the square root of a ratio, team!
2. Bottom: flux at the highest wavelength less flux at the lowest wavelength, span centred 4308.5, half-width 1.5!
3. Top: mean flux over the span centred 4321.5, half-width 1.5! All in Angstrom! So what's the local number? 5.4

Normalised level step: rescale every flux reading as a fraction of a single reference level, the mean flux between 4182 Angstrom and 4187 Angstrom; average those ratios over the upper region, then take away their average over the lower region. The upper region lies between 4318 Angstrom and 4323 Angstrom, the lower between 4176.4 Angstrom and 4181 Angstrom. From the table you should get 0.05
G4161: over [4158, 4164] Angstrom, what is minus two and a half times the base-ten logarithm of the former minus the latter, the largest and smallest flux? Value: -0.36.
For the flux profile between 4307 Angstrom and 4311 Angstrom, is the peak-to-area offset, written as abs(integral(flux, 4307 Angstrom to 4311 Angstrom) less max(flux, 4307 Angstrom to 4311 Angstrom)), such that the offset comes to 19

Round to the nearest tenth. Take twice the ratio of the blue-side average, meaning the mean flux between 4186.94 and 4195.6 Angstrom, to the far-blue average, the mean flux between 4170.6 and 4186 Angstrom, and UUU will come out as 2.1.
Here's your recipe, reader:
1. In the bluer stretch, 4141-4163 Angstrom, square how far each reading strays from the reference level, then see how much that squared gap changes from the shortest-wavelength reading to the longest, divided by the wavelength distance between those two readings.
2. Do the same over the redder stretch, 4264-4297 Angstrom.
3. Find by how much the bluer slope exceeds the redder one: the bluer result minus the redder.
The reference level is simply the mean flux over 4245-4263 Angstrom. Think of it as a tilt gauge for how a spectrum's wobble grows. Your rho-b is 0.03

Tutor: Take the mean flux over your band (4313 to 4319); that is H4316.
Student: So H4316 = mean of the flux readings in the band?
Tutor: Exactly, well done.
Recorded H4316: 9.9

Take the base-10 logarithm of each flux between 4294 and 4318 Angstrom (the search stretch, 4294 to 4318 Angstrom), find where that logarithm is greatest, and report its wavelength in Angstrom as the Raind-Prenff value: 4317.64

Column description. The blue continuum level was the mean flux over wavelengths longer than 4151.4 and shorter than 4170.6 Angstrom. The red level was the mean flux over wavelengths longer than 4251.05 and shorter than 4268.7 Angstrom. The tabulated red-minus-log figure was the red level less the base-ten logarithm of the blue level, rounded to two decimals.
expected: 8.57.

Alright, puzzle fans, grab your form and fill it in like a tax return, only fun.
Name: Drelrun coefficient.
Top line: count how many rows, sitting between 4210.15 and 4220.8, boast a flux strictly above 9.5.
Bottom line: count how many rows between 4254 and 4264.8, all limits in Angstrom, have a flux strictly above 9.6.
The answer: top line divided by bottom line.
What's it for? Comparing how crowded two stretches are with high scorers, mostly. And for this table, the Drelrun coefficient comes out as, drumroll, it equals 1.8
